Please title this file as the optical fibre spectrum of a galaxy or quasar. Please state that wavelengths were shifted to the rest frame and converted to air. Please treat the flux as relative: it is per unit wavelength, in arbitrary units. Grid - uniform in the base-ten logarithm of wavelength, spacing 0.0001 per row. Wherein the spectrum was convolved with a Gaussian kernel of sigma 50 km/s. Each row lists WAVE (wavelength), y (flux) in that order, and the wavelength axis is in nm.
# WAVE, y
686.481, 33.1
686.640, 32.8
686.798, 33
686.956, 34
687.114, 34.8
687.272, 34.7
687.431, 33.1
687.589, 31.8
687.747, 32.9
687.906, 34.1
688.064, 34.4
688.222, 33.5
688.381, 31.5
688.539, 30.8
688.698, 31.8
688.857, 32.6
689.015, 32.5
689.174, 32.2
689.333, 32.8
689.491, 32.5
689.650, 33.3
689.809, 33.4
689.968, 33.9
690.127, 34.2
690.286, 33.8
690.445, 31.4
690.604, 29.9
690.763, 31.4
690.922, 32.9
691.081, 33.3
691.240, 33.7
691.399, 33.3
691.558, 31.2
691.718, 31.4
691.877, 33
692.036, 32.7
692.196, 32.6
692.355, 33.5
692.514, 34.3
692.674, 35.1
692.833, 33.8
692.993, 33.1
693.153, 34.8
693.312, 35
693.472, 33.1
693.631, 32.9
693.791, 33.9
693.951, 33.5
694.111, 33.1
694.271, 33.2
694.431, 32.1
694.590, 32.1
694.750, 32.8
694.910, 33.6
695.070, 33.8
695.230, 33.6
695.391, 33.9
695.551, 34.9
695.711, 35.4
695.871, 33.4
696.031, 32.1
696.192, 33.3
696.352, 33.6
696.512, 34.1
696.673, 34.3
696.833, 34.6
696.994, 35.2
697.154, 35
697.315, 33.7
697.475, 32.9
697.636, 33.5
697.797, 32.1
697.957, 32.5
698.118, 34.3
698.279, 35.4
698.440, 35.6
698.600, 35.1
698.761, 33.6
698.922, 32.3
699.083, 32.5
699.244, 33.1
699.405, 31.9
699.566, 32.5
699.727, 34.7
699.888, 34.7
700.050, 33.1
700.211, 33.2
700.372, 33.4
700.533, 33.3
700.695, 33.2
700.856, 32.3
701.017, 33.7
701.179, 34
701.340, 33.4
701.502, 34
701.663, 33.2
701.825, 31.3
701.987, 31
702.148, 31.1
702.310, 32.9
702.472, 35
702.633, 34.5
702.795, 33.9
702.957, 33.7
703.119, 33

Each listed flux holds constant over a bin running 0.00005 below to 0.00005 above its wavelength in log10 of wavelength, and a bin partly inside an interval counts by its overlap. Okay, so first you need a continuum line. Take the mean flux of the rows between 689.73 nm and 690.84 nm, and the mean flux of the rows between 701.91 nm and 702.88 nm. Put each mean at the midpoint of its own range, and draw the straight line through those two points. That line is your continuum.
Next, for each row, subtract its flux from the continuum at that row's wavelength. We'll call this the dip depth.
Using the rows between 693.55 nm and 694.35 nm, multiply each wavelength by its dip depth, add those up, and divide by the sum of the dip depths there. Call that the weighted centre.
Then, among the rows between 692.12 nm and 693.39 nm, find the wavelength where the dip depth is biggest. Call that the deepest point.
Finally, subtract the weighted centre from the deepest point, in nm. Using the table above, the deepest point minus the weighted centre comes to -1.74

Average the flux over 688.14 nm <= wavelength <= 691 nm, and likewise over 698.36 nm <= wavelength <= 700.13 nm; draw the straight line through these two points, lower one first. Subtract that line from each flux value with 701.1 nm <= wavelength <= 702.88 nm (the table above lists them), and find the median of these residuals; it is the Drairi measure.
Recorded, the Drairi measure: -0.39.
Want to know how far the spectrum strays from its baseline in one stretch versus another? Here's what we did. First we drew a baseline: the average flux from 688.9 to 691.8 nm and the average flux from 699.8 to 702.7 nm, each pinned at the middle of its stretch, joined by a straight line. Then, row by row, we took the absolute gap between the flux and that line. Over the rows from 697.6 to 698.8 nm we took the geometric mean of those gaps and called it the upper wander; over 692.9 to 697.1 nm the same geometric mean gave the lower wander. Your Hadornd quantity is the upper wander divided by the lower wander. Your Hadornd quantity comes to 1.52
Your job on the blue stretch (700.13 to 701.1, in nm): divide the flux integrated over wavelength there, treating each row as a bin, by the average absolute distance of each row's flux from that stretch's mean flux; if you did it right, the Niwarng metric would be 109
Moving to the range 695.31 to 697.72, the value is 111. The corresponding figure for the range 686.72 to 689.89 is 124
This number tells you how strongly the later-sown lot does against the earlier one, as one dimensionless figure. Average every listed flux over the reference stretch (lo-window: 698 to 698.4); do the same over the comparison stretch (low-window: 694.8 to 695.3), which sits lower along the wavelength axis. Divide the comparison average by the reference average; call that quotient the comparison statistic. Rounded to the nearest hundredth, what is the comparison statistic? 0.97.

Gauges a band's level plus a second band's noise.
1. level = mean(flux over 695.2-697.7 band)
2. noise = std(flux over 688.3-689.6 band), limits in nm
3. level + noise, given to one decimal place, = 34.6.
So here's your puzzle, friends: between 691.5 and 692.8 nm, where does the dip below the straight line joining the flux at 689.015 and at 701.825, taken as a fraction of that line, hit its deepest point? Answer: 691.558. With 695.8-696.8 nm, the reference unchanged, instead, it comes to 696.031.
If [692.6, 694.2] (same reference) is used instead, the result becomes 693.631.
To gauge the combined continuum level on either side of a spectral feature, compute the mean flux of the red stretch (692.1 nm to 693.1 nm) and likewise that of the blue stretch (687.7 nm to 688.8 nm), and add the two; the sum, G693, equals 66.4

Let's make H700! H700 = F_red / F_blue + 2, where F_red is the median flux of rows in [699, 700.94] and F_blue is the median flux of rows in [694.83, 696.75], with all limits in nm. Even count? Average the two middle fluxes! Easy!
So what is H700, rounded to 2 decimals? 2.98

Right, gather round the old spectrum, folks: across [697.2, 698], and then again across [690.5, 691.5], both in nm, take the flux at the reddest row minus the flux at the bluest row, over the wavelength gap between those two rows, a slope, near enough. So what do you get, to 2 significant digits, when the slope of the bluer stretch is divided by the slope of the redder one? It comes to -2.3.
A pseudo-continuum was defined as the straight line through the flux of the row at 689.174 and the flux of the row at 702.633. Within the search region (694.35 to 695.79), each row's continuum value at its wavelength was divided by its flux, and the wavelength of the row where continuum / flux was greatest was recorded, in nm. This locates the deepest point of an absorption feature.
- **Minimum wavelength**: 694.590 nm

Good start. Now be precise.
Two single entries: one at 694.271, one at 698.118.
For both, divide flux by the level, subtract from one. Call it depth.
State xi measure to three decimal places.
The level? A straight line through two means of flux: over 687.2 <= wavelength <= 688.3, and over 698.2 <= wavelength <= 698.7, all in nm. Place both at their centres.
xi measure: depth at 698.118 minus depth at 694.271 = -0.013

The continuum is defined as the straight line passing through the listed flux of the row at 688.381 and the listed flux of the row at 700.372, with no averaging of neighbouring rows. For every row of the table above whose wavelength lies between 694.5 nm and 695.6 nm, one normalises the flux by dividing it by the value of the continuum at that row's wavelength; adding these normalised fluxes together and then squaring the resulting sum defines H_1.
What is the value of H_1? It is 52.0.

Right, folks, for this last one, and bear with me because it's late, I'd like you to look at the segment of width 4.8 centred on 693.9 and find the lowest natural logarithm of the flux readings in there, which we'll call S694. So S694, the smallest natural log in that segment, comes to 3.44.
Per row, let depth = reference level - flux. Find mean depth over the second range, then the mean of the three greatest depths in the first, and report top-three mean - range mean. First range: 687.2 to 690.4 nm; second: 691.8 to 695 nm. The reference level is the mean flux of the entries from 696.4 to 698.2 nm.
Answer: 2.0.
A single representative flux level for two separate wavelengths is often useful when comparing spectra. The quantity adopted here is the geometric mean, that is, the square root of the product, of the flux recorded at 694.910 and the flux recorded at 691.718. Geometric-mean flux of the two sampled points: 32.5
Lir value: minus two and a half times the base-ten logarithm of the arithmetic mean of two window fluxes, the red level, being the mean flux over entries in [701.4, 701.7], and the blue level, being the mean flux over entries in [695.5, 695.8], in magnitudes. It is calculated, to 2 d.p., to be -3.84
